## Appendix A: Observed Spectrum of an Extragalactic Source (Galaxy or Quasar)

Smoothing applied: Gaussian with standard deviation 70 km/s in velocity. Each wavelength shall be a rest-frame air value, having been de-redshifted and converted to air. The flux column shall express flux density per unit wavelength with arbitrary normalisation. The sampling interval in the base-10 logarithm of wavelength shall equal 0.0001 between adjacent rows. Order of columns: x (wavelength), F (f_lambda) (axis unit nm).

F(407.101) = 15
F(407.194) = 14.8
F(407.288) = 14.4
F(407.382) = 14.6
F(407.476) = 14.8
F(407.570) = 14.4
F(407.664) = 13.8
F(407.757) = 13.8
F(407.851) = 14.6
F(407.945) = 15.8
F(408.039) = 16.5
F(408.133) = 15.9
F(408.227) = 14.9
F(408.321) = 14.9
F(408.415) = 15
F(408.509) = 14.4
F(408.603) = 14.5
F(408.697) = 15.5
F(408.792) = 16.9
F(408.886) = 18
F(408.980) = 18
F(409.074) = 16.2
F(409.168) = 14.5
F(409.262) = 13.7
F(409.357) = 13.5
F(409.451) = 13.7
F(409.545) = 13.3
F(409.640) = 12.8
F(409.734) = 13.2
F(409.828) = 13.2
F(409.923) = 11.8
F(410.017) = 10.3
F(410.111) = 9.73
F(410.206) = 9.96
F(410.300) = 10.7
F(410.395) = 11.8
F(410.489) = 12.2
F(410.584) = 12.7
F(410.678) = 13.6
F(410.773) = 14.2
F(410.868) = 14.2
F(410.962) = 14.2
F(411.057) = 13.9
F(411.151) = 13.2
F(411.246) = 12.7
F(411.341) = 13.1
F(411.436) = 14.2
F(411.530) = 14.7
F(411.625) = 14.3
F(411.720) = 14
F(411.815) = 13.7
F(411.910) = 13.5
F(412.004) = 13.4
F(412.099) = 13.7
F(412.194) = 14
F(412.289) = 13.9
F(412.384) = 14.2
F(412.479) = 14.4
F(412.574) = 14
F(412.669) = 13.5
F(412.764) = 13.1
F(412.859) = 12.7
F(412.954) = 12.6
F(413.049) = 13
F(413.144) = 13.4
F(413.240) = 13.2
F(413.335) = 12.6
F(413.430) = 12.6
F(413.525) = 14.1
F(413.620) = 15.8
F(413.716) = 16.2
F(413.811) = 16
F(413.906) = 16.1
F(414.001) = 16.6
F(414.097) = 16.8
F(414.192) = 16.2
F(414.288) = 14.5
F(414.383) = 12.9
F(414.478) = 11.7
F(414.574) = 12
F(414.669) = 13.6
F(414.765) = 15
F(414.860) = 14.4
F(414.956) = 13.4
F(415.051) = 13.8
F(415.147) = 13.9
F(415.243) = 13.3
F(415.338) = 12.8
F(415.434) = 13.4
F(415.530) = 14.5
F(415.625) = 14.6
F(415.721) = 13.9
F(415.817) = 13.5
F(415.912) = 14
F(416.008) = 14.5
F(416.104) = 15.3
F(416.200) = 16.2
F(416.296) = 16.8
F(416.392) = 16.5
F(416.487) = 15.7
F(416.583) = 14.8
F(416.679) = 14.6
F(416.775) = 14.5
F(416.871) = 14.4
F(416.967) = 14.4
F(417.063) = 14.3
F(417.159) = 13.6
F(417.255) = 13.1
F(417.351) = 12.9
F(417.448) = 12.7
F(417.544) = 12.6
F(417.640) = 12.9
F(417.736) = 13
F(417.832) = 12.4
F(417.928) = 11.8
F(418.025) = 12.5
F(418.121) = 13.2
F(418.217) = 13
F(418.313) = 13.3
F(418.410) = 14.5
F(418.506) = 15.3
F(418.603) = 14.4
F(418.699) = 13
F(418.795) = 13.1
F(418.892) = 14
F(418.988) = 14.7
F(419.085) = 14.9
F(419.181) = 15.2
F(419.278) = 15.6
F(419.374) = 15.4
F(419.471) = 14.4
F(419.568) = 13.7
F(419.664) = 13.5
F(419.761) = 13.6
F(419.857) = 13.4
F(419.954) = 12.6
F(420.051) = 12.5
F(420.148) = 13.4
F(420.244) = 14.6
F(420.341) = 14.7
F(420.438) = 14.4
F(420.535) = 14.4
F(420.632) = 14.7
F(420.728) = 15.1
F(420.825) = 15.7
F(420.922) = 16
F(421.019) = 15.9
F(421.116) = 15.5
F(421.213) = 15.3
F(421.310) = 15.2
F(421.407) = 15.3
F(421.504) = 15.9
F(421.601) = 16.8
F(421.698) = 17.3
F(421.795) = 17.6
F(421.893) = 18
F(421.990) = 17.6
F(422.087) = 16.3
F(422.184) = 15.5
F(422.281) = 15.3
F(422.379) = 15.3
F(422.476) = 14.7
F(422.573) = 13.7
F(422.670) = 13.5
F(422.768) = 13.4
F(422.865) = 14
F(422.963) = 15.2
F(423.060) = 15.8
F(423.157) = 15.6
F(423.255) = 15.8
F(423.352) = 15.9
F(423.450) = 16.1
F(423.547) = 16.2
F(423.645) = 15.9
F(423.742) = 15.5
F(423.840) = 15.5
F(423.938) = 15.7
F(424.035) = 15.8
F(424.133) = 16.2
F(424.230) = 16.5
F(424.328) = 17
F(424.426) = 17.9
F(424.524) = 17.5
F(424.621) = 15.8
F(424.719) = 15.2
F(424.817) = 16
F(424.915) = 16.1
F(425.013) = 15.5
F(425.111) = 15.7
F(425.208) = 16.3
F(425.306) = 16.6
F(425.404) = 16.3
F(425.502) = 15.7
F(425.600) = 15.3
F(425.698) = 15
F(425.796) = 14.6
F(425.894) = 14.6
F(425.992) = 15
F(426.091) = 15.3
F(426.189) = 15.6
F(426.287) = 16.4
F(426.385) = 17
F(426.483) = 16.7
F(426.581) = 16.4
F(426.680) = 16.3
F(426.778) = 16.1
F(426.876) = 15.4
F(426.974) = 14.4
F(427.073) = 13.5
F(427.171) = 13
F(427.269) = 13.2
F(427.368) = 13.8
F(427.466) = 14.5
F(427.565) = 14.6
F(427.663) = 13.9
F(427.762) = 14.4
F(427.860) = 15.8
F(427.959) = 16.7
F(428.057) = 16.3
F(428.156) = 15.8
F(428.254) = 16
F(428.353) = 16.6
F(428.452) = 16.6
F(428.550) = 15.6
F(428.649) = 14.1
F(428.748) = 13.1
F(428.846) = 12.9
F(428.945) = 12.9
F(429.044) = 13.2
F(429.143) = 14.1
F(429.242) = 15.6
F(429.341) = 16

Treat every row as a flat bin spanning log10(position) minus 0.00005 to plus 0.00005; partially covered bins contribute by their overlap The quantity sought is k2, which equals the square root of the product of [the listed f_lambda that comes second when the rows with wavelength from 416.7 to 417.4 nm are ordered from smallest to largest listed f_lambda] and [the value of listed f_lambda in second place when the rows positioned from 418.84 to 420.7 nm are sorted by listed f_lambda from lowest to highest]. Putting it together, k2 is 12.85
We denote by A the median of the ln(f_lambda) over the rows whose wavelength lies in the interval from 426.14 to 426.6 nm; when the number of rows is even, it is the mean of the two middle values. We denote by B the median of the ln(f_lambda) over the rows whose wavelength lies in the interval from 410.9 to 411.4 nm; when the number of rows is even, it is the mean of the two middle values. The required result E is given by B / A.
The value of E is 0.92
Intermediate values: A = 2.80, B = 2.58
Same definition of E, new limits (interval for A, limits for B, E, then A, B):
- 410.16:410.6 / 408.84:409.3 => 1.13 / 2.47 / 2.79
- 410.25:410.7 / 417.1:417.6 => 1.02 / 2.50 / 2.56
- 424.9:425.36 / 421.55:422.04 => 1.03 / 2.78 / 2.87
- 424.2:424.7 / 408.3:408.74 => 0.95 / 2.83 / 2.70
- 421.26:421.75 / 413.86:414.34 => 1.01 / 2.77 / 2.79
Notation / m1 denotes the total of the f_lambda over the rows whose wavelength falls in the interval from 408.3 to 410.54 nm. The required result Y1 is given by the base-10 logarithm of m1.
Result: 2.52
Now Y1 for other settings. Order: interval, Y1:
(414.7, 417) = 2.54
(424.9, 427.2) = 2.57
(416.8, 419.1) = 2.51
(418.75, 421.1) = 2.54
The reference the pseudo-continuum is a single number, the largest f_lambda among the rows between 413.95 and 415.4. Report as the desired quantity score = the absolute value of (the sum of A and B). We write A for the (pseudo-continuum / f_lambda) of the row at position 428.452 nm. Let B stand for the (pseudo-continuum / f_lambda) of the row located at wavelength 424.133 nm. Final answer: 2.0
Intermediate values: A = 1.01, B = 1.04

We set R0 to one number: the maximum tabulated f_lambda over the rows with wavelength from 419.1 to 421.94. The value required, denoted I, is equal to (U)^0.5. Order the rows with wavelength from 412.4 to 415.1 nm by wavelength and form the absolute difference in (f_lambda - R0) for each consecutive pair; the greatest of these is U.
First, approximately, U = 1.7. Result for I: 1.30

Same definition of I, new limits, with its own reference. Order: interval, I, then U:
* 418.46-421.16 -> 1.18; 1.4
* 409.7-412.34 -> 1.22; 1.5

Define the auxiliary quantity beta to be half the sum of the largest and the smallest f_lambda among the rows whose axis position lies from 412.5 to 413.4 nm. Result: 13.3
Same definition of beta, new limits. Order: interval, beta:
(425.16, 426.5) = 15.8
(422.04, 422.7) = 14.9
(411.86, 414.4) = 14.7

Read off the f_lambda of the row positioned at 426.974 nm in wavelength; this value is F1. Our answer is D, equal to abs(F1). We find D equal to 14.4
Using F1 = 14.4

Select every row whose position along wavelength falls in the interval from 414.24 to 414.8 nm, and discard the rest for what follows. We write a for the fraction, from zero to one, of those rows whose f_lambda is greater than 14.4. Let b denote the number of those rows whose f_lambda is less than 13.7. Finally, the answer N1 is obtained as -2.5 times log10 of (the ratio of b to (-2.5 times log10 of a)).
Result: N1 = -1.31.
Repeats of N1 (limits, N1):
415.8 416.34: -0.89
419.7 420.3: -1.02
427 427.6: -1.00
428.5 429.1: -0.78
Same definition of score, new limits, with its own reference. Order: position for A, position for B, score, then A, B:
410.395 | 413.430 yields 2.8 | 1.42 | 1.33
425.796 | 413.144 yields 2.4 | 1.15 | 1.25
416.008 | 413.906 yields 2.2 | 1.16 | 1.04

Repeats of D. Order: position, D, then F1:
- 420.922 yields 16.0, 16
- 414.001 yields 16.6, 16.6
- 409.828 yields 13.2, 13.2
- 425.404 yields 16.3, 16.3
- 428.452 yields 16.6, 16.6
